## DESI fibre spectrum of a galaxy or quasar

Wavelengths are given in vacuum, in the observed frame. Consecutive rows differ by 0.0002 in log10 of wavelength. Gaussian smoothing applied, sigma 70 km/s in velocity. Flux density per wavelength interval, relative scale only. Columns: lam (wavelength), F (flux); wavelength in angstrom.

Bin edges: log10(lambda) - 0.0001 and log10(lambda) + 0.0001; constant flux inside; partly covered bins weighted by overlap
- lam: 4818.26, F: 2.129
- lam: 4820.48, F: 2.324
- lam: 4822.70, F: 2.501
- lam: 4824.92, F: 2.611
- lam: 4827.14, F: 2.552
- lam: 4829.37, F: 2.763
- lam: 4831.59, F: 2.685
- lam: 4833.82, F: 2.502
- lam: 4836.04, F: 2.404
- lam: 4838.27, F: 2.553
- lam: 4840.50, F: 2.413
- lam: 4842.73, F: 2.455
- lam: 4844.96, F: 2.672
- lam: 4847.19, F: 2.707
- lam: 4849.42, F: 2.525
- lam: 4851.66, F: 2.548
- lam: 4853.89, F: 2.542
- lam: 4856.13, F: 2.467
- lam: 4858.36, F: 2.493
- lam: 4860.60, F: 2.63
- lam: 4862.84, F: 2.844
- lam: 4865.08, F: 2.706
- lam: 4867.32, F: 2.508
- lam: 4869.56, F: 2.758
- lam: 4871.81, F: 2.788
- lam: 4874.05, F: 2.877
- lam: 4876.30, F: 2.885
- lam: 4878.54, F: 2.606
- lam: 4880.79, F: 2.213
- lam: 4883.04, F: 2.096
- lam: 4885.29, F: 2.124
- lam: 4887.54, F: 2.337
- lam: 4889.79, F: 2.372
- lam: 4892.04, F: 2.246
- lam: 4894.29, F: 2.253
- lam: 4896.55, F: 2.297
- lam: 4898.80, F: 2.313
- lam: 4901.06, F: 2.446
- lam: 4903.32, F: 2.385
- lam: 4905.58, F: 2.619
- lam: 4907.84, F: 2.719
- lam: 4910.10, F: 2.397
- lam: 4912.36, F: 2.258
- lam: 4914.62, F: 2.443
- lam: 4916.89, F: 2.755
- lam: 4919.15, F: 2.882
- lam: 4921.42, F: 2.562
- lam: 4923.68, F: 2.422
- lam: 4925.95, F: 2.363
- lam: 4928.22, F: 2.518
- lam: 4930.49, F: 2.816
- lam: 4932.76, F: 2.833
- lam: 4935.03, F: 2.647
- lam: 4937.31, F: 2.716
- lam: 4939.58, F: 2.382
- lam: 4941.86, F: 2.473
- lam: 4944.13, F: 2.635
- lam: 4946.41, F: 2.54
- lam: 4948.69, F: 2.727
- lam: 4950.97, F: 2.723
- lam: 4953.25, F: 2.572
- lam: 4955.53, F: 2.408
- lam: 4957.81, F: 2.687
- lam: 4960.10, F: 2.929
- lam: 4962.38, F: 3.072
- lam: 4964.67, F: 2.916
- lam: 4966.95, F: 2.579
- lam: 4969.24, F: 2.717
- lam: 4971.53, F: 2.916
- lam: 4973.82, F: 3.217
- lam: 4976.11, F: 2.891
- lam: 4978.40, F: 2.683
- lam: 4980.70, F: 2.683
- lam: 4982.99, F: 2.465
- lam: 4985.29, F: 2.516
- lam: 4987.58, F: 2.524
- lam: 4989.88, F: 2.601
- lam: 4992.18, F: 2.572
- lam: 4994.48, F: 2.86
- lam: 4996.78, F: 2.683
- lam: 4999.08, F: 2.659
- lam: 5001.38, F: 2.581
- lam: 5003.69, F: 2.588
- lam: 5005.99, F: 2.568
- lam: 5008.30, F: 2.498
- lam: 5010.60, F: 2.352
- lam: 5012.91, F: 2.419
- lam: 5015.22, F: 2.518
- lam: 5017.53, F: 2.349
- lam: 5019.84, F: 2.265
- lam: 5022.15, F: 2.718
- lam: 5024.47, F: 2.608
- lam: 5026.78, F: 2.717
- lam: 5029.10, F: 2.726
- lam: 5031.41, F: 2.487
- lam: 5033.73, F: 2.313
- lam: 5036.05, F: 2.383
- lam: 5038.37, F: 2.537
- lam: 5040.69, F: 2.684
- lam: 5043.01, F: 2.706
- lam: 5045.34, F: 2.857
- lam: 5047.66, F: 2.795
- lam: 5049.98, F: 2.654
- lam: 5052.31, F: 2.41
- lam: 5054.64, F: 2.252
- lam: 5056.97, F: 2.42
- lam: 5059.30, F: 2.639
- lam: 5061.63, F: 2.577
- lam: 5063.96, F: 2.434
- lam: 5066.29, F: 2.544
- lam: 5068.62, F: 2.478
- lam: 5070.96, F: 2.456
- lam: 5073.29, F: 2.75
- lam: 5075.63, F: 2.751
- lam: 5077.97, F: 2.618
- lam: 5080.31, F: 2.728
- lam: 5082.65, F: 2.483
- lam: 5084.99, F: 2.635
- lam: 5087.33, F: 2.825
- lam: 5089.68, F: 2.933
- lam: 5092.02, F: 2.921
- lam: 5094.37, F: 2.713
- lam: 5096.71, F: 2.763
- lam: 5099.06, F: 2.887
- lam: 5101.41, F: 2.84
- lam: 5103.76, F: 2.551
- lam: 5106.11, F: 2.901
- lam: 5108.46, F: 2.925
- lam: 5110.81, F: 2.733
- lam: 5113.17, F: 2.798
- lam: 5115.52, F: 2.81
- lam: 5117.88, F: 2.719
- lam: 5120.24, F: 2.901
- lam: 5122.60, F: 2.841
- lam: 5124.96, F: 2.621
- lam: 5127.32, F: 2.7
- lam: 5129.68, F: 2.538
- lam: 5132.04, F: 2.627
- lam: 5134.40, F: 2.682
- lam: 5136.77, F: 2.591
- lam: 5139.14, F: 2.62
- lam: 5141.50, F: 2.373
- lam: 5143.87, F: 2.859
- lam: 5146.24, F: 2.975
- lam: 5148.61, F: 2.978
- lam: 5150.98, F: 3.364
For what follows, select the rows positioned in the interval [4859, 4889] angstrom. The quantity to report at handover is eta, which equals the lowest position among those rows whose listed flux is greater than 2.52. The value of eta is 4860.60 angstrom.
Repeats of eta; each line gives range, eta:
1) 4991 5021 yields 4992.18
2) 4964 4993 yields 4964.67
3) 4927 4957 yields 4930.49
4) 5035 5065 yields 5038.37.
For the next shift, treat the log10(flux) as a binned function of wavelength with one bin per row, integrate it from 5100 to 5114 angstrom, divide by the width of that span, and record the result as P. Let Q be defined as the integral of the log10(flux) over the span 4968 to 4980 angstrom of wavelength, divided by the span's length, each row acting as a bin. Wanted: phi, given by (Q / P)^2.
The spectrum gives 1.05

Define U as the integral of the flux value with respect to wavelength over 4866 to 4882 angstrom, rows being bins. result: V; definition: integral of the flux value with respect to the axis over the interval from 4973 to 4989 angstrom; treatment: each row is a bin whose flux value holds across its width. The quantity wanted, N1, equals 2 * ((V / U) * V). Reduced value 88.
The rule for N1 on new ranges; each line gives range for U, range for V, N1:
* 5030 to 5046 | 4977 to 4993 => 83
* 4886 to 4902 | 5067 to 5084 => 106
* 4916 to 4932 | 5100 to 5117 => 108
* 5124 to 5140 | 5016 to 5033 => 89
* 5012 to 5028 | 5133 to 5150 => 107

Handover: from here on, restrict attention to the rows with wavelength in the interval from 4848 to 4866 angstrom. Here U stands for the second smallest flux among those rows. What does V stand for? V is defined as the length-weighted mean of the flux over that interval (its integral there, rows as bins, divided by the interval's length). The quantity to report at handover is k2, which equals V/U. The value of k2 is 1.04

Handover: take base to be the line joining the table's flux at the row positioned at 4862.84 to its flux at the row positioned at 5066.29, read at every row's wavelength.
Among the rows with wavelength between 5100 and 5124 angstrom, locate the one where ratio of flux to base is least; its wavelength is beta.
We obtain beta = 5103.76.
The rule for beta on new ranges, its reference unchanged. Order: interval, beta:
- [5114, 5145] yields 5141.50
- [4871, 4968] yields 4883.04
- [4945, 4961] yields 4955.53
